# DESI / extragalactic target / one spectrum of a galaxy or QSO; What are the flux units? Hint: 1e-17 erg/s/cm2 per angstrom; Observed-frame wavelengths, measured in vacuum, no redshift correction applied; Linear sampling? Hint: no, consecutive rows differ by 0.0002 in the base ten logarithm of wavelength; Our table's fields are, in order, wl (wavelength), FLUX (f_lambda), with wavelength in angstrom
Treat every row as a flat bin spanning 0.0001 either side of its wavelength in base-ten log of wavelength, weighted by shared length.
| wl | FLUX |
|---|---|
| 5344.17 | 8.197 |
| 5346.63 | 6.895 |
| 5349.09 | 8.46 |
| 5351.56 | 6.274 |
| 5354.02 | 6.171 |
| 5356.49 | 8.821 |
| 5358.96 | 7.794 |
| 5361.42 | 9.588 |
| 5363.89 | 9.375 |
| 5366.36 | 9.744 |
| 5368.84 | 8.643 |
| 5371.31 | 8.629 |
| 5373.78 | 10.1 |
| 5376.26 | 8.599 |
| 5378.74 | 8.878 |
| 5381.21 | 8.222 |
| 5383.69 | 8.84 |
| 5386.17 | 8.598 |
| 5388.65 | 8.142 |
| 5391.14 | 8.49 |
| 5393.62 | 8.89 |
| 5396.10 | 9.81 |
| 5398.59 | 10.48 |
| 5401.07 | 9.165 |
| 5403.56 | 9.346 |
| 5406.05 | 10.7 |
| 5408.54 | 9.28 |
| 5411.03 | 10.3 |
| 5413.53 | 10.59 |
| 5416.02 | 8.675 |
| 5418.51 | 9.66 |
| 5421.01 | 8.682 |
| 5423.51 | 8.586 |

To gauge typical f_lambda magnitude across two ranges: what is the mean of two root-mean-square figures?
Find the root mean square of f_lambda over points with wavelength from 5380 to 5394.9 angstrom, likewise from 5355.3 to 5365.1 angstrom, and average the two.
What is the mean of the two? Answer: 8.7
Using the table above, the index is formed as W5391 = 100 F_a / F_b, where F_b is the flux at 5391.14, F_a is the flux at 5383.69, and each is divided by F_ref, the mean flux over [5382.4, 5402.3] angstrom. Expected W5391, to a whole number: 104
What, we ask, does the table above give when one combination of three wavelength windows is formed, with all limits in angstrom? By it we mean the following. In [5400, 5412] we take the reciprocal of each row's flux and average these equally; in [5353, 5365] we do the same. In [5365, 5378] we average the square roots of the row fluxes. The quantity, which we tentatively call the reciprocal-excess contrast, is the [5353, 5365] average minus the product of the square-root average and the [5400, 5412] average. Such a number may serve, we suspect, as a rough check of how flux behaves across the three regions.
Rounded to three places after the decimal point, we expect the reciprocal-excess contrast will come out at -0.188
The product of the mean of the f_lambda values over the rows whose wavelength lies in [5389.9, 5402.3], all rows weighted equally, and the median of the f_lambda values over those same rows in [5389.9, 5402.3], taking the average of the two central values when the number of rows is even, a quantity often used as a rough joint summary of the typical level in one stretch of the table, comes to 86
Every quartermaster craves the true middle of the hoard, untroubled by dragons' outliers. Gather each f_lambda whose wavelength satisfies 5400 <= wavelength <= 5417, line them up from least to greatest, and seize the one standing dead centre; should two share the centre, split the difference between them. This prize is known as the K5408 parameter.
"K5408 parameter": 9.3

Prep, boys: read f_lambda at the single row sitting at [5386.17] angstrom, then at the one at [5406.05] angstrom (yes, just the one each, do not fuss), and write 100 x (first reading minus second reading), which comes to -210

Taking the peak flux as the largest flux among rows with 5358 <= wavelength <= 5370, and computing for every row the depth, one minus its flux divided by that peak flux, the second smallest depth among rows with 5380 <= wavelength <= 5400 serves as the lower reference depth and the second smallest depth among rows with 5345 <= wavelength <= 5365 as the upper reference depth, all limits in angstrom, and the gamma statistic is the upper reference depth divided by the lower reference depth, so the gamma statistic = -5.6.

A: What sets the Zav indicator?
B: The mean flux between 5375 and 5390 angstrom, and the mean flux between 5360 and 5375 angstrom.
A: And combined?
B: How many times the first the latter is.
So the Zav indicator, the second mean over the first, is 1.09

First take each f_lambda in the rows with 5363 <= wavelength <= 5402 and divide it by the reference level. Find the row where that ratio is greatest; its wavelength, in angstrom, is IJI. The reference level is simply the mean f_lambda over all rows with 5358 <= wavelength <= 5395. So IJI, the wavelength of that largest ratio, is 5398.59 angstrom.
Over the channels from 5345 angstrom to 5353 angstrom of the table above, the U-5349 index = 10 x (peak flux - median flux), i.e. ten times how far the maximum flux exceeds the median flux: 16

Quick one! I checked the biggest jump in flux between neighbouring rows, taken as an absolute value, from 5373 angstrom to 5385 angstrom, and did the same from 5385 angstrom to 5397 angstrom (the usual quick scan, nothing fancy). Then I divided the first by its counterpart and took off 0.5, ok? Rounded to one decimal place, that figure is 1.1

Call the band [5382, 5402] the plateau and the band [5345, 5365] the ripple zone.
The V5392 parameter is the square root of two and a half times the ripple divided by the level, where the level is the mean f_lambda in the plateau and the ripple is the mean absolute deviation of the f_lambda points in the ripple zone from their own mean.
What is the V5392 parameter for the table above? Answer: 0.561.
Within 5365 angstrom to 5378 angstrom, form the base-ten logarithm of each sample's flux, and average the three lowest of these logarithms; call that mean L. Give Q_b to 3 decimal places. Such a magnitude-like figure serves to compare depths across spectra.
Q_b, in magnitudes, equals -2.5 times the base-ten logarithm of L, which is 0.072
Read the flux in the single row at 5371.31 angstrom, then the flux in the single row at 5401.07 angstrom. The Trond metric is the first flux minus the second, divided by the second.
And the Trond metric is -0.058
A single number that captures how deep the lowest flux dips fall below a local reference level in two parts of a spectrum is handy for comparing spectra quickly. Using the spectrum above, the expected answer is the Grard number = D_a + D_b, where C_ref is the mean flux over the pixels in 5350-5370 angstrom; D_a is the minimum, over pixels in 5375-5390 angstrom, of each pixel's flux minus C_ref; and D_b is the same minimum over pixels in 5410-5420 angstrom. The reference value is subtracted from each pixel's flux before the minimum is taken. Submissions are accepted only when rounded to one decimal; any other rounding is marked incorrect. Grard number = 0.2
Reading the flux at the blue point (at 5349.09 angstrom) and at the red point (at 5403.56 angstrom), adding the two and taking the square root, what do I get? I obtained 4.2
